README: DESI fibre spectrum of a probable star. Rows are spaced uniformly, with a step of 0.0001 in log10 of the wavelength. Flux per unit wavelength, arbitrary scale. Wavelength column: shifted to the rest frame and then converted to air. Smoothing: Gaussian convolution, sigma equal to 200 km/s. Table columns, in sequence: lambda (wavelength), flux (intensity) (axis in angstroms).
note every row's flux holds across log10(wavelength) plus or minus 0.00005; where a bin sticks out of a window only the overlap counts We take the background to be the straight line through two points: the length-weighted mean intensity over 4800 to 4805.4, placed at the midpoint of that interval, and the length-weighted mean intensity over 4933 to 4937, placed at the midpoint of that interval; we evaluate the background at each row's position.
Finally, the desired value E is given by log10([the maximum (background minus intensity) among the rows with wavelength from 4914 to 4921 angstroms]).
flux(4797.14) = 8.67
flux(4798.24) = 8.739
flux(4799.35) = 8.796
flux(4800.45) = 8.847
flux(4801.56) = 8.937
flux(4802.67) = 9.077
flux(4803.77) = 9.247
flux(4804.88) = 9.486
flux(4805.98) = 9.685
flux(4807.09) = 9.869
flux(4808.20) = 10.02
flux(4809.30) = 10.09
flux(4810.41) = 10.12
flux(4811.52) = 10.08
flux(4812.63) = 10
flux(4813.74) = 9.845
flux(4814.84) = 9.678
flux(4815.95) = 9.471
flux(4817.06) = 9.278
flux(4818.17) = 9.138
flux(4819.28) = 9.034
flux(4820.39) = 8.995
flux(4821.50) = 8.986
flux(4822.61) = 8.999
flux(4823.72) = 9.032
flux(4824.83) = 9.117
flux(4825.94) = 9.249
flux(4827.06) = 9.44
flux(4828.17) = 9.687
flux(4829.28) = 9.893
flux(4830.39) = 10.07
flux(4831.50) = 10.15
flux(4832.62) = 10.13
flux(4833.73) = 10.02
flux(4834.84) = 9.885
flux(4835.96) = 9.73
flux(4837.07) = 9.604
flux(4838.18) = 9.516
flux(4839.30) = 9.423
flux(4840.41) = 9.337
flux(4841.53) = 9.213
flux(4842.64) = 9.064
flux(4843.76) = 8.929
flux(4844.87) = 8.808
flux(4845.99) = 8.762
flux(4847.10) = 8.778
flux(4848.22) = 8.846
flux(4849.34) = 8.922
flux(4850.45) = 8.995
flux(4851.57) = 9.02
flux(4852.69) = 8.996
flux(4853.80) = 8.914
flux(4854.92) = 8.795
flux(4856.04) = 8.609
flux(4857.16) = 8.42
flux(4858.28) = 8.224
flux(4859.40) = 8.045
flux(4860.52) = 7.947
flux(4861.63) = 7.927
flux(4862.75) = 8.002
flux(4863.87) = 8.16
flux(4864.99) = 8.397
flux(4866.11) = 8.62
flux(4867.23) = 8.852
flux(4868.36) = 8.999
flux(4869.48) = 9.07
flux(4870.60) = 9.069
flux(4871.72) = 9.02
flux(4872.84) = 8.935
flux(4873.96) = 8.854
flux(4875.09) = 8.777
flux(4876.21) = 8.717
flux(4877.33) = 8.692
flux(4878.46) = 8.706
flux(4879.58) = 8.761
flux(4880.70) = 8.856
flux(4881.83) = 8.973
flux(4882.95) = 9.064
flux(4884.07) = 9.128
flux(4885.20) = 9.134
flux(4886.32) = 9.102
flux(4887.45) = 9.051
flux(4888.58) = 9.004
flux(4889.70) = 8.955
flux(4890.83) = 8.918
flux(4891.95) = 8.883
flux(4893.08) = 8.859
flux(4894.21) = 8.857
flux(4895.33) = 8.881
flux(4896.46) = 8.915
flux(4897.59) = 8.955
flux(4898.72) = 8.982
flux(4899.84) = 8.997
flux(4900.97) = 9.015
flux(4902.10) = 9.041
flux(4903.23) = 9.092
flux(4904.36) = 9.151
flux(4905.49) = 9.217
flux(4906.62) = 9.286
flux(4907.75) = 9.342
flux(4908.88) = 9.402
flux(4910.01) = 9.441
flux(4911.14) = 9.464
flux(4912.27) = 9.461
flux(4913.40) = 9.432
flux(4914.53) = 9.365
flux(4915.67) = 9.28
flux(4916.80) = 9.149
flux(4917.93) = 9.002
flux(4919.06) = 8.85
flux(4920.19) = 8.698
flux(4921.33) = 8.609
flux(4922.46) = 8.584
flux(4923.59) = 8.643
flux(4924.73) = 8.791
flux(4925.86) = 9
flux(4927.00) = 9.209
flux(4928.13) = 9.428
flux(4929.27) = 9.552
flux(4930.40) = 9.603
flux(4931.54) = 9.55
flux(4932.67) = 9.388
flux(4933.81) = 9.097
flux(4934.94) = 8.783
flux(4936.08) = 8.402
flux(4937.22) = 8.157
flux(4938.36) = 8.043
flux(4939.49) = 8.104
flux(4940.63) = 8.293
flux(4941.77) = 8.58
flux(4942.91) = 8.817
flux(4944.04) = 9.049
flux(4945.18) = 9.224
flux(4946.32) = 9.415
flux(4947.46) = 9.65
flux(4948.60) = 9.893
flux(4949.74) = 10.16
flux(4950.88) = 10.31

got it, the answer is -1.1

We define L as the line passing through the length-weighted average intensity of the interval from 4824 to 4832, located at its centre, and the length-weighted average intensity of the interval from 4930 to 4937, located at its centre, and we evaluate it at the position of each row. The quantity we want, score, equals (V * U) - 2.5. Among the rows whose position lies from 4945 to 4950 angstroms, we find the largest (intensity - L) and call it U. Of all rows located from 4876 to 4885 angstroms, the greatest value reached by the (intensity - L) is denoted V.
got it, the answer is -2.74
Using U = 1.17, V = -0.21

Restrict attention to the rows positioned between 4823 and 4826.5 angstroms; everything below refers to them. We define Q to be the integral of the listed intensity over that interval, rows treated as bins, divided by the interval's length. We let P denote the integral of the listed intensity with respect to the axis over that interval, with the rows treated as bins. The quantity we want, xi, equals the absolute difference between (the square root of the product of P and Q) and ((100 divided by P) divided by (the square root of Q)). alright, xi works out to 16.0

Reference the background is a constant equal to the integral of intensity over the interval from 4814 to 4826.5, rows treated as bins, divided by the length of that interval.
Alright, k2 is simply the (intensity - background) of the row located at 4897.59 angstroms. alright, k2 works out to -0.2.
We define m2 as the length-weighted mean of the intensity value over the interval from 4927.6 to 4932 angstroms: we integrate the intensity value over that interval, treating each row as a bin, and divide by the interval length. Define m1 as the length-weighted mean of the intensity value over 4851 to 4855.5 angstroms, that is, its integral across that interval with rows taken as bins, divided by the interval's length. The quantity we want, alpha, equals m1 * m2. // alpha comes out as 85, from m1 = 8.9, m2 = 9.52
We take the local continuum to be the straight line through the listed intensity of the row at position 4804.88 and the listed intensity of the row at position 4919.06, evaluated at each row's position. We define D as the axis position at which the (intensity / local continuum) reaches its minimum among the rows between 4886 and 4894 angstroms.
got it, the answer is 4893.08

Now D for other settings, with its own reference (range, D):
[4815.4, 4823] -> 4821.50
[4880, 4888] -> 4880.70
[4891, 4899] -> 4893.08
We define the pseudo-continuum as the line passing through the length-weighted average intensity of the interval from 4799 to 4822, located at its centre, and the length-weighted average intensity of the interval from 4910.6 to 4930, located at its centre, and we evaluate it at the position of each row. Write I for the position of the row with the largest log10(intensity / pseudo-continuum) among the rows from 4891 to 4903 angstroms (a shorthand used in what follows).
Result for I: 4902.10 angstroms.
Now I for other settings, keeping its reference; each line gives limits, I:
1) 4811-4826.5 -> 4811.52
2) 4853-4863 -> 4853.80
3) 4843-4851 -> 4850.45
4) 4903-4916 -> 4912.27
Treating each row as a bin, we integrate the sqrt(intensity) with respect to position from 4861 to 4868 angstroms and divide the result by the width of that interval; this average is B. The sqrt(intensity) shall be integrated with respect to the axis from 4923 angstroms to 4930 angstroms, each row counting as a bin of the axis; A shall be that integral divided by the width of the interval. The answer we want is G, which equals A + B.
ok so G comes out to 5.91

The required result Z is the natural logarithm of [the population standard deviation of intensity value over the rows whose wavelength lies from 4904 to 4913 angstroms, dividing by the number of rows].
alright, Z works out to -2.2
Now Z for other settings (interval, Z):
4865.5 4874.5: -2.0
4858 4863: -2.2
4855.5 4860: -1.6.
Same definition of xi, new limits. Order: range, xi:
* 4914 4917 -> 14.9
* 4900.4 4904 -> 16.1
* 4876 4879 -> 13.8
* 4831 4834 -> 16.4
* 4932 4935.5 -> 16.0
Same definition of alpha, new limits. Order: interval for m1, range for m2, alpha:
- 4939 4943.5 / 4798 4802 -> 75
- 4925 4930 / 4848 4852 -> 83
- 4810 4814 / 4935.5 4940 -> 82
